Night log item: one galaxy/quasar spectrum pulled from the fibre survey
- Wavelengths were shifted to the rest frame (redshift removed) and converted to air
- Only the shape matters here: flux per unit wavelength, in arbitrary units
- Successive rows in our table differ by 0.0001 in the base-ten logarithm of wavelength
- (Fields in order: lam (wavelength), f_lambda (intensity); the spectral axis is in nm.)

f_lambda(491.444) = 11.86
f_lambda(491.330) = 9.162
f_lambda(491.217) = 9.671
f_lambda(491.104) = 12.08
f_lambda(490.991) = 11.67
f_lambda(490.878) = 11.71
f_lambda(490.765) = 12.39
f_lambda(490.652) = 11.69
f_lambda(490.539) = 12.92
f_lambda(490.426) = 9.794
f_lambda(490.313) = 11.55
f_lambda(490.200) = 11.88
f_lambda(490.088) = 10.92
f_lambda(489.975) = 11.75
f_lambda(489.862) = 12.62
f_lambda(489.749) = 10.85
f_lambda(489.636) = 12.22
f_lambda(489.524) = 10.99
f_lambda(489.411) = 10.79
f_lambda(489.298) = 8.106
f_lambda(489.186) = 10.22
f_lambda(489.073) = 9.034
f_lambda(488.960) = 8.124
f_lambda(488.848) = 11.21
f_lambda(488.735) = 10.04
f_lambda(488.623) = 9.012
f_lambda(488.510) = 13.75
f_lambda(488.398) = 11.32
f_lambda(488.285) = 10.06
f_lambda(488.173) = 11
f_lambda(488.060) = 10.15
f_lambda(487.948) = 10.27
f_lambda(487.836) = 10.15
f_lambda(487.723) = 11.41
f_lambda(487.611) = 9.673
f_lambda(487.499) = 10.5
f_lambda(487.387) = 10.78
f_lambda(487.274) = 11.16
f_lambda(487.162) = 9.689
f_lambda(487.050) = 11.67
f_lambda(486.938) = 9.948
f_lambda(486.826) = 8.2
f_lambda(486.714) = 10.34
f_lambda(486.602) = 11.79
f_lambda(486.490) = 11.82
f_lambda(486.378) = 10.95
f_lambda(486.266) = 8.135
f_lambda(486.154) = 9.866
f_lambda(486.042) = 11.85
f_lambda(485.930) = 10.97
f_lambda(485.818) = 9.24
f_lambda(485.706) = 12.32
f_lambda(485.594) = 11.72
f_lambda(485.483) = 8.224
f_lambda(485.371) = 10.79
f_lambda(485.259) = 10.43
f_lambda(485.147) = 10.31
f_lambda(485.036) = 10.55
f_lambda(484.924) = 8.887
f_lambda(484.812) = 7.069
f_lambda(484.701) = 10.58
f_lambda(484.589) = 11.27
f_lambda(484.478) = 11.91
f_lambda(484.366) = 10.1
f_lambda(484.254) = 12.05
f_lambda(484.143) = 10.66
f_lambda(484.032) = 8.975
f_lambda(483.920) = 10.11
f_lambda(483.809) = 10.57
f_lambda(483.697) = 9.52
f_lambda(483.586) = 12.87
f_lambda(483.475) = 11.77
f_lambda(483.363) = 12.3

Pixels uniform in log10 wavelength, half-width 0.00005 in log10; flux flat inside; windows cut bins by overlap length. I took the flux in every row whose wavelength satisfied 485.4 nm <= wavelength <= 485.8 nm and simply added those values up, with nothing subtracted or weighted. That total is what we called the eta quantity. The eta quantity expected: 32.3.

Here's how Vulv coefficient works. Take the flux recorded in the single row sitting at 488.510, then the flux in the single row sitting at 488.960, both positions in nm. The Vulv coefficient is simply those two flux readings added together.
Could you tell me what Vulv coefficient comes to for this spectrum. 21.9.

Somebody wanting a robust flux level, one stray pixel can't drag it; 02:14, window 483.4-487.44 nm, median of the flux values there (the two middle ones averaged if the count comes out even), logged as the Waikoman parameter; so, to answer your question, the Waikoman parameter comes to 10.6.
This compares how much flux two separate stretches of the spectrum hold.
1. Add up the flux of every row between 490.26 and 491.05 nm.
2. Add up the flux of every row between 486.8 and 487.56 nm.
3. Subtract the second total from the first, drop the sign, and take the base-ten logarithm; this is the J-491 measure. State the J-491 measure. 0.99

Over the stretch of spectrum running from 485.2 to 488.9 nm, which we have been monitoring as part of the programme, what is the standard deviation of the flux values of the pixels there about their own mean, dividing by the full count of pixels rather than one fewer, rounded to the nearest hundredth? 1.20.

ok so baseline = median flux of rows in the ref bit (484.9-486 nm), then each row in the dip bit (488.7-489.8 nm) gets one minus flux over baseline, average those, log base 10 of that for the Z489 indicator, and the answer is -1.50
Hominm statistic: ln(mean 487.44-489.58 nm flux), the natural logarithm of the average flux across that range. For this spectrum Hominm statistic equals 2.33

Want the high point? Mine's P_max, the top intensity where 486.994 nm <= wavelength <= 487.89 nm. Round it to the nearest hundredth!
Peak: 11.67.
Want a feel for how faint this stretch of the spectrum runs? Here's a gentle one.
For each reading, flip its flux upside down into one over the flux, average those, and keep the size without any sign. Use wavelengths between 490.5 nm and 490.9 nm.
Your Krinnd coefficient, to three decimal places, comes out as 0.082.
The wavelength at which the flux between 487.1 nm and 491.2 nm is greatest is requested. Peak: 488.510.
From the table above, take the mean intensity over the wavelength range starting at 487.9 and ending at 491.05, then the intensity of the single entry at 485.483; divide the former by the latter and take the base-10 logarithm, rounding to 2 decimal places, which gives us 0.12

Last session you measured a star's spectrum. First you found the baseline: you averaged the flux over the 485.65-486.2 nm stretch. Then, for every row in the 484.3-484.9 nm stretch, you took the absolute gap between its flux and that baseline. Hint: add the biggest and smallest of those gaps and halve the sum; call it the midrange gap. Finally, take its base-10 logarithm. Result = 0.31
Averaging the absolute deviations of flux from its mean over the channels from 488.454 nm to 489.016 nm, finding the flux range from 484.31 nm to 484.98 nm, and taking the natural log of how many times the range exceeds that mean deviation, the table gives 1.08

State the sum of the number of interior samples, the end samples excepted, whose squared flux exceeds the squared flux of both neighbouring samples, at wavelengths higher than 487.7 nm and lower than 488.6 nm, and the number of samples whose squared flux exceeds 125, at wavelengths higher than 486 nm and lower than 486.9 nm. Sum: 5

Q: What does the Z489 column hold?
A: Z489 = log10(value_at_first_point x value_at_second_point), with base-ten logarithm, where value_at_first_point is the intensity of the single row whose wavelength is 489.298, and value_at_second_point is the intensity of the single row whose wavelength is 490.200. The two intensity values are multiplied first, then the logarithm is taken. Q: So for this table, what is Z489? 1.98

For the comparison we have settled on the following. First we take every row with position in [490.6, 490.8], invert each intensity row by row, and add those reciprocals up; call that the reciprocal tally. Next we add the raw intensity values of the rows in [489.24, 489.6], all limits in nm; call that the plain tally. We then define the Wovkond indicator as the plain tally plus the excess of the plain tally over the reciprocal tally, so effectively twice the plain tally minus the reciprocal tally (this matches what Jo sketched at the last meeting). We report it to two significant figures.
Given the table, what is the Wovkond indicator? 60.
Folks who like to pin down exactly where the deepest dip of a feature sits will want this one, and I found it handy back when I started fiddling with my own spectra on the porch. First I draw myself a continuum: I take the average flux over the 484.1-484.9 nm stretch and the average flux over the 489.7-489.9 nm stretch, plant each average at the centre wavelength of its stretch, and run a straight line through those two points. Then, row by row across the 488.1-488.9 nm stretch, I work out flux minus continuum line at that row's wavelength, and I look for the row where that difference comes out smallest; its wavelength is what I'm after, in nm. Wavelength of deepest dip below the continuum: 488.623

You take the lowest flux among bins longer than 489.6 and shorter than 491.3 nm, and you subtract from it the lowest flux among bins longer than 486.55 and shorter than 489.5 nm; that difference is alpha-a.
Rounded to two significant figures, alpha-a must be 1.6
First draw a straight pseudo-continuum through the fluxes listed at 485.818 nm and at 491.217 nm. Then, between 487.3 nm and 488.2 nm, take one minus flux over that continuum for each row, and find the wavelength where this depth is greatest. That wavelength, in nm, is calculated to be 487.611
